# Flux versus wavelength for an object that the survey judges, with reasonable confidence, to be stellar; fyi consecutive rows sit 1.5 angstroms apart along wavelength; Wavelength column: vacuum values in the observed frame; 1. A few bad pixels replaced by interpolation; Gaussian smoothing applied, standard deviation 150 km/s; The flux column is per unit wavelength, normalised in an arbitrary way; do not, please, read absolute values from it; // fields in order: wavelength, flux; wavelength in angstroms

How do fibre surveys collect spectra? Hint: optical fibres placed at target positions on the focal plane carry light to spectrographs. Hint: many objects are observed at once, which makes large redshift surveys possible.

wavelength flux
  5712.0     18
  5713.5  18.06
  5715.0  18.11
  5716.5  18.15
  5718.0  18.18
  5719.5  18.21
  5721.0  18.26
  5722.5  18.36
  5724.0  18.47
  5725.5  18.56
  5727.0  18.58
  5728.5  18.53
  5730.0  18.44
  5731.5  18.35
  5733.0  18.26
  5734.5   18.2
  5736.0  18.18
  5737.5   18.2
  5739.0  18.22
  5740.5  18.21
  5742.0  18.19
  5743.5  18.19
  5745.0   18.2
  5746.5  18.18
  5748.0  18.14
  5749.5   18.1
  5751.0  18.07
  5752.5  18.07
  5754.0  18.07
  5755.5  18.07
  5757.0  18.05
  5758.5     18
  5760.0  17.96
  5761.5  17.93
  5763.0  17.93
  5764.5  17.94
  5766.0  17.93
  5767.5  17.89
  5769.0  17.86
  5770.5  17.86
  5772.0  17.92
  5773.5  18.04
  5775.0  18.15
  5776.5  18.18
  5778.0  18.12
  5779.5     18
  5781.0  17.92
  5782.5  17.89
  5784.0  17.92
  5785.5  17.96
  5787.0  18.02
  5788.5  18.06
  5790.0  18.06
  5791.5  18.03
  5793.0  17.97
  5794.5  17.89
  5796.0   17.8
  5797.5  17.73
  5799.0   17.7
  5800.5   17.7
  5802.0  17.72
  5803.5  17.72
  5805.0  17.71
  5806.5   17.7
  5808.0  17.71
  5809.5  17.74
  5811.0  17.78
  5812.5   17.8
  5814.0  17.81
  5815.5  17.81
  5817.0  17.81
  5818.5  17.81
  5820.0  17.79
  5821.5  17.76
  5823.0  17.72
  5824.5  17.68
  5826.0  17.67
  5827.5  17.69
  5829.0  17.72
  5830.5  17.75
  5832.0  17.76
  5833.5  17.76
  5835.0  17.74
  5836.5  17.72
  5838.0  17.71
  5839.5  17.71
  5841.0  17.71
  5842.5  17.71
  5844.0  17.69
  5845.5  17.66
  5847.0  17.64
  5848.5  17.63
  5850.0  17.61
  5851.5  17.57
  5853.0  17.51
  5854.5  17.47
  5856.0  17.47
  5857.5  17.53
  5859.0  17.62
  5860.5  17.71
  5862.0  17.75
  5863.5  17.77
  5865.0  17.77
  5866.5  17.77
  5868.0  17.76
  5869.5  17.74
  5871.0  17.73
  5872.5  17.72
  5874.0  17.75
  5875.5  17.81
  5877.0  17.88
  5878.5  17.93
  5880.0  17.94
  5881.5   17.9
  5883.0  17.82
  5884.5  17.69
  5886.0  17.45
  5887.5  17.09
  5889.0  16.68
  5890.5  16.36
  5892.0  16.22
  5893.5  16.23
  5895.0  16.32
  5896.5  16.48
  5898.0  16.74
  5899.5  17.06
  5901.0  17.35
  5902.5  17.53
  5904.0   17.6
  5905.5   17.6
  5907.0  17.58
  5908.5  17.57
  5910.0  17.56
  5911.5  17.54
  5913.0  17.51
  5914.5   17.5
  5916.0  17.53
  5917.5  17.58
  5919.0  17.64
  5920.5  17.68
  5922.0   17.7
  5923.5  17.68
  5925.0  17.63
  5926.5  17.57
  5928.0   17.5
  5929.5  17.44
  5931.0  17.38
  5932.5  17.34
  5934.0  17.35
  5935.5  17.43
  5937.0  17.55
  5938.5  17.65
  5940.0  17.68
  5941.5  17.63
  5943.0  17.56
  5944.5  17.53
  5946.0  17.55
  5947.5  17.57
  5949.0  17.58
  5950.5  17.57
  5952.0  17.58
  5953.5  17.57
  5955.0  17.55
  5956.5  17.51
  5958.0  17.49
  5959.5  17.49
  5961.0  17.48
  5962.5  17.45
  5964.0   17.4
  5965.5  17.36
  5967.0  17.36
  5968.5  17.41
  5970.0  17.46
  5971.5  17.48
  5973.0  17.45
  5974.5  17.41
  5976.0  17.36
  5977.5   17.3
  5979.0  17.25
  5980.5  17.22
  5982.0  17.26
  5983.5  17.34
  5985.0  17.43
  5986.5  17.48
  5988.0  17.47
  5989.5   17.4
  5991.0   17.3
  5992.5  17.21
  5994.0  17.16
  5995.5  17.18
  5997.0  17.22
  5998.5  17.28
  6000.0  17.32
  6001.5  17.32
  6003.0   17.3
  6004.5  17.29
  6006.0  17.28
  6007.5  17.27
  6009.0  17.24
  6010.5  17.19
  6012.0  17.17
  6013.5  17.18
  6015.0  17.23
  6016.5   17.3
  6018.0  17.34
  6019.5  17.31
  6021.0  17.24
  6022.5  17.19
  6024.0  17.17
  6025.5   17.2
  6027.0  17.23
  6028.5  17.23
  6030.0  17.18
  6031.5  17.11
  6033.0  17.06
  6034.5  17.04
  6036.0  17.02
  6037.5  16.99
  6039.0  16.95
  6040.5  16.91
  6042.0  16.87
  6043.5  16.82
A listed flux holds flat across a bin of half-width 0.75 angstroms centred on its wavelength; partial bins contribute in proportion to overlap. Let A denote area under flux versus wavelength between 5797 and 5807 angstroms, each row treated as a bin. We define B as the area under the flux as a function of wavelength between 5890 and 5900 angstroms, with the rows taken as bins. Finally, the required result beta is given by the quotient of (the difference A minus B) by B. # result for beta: 0.075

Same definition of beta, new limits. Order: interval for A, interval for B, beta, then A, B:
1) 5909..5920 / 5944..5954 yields 0.099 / 193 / 176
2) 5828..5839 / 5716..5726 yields 0.065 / 195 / 183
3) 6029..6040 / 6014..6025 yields -0.012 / 188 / 190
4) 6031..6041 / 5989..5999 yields -0.014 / 170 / 172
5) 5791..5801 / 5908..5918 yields 0.017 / 178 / 175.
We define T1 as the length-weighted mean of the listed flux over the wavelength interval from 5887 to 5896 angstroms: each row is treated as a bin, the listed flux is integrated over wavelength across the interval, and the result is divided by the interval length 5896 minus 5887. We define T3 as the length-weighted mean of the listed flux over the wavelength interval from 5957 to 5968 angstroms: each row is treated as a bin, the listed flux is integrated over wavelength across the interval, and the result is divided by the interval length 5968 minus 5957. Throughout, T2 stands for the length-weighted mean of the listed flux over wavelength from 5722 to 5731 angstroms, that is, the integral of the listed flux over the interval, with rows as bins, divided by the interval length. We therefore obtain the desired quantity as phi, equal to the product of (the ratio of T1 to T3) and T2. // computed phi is 17.5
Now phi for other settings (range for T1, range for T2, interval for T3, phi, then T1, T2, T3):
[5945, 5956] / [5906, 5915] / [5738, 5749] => 16.9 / 17.6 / 17.5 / 18.2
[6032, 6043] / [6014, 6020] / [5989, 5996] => 17.0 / 17.0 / 17.3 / 17.2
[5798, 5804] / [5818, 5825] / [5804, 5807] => 17.8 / 17.7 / 17.8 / 17.7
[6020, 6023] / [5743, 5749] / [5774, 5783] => 17.3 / 17.2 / 18.2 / 18.0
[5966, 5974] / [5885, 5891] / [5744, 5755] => 16.3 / 17.4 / 17.0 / 18.1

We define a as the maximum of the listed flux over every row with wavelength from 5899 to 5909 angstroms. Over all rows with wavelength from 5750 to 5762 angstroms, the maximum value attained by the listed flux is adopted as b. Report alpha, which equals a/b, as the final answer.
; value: 0.97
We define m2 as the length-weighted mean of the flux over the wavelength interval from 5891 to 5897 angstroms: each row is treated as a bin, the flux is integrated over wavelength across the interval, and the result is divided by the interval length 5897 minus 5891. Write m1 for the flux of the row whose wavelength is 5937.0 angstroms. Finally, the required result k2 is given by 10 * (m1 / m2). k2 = 10.8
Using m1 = 17.55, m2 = 16.3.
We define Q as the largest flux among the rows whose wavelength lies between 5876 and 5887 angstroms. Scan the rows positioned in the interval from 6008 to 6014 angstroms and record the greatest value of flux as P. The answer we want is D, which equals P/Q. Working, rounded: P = 17.24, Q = 17.94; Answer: 0.96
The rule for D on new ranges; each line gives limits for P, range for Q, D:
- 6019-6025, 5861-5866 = 0.97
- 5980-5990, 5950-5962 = 0.99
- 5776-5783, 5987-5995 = 1.04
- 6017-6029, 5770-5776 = 0.96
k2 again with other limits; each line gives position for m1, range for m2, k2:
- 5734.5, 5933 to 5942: 10.4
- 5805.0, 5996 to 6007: 10.2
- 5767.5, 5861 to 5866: 10.1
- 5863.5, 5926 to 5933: 10.2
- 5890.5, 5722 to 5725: 8.9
